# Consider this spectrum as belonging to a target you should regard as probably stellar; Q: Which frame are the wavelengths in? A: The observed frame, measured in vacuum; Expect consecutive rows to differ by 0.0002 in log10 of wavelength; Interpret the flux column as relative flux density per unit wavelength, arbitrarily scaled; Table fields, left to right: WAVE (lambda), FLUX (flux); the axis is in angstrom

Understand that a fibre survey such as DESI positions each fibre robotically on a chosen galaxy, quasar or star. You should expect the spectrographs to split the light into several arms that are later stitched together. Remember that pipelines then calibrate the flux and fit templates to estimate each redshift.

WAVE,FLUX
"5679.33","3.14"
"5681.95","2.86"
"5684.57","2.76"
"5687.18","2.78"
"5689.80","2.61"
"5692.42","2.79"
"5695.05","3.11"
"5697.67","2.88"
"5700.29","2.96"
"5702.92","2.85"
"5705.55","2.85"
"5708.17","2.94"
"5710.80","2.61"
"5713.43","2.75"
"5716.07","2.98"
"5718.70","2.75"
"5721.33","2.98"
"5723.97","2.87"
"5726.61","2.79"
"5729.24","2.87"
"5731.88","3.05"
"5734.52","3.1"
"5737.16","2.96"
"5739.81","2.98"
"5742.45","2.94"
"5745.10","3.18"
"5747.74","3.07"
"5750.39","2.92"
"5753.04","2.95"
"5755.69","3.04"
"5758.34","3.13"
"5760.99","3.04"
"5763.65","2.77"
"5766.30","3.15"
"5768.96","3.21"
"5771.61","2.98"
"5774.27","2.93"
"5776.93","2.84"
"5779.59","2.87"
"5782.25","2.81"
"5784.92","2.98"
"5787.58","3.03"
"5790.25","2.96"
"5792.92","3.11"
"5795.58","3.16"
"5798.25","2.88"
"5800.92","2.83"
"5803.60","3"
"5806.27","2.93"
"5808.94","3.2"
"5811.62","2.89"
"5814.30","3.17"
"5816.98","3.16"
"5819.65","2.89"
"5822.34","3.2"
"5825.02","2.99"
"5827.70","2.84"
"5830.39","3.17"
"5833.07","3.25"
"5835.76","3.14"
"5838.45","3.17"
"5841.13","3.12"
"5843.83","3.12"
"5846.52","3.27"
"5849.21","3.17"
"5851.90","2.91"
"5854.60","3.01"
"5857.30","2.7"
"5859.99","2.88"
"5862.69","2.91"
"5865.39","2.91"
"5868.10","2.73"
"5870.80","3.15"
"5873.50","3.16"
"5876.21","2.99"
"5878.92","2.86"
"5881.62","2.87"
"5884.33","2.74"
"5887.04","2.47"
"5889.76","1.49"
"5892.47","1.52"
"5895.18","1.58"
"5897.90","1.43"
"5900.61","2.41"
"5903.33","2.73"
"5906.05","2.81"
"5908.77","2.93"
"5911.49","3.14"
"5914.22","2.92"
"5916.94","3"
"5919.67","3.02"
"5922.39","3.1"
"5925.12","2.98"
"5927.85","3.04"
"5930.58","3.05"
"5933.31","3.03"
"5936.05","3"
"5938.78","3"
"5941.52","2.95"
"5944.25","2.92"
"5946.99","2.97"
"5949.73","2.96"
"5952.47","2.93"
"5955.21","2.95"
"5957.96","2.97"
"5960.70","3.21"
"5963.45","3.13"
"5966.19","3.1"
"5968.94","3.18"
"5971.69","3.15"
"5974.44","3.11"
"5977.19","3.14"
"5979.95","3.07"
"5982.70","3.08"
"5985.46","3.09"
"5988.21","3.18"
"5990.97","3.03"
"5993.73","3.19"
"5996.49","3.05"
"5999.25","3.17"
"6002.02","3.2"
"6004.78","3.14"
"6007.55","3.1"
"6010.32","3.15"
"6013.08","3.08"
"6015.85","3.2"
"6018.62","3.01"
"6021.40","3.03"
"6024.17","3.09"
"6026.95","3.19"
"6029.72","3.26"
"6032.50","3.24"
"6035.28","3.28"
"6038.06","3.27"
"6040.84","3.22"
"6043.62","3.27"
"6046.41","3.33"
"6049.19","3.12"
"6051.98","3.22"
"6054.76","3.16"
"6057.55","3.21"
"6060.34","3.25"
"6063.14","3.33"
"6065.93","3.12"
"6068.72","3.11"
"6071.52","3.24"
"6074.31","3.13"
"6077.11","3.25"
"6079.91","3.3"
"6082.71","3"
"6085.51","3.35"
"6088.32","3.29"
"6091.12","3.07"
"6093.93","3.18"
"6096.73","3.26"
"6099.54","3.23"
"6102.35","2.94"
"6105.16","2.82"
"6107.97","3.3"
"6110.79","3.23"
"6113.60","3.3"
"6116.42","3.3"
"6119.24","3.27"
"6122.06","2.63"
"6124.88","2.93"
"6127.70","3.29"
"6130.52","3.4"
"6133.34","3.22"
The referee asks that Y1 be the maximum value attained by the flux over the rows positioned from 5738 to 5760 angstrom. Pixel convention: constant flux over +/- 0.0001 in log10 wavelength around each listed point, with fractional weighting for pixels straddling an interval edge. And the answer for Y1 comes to 3.18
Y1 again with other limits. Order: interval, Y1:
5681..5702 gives 3.11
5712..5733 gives 3.05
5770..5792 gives 3.03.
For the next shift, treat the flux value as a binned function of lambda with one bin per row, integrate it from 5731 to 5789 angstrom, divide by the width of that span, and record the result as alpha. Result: 3.00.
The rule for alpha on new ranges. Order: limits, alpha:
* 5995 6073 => 3.18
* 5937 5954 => 2.96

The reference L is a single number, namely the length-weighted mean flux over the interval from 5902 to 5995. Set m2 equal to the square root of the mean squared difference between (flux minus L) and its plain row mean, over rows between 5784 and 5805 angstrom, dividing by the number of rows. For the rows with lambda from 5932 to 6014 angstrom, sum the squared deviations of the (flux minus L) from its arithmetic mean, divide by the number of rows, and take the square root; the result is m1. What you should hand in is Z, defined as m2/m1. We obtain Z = 1.16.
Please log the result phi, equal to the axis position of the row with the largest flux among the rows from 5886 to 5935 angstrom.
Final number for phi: 5911.49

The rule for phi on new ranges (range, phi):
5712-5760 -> 5745.10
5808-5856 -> 5846.52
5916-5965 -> 5960.70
